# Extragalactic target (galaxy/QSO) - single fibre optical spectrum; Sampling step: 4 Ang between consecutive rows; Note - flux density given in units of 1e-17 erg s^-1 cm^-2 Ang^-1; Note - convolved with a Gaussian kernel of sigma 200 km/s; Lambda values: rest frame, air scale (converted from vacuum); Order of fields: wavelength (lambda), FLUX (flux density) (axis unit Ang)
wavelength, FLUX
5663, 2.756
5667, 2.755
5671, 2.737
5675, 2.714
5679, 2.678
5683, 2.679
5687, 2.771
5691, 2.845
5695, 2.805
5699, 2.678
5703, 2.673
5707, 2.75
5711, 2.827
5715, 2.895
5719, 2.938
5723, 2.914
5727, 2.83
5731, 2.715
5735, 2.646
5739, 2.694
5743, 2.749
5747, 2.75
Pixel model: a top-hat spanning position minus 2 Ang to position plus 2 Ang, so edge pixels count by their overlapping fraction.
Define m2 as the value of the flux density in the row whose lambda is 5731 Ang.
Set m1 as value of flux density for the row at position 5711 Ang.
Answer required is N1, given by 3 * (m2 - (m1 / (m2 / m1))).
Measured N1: -0.69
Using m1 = 2.827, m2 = 2.715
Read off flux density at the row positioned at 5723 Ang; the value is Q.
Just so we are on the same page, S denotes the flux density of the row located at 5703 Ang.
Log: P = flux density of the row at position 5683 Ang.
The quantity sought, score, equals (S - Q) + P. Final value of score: 2.44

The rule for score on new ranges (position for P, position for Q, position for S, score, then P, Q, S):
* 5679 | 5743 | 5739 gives 2.62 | 2.678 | 2.749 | 2.694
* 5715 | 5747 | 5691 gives 2.99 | 2.895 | 2.75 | 2.845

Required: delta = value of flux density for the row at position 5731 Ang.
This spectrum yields 2.715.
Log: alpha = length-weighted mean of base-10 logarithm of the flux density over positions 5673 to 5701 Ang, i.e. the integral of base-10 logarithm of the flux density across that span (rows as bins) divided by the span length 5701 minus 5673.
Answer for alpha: 0.437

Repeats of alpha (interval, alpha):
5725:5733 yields 0.443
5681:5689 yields 0.435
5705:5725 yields 0.457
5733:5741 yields 0.426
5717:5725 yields 0.466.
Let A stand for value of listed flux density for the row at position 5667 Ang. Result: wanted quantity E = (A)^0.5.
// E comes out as 1.66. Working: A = 2.755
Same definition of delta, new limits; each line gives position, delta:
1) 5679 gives 2.678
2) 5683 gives 2.679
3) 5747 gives 2.75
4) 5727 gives 2.83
